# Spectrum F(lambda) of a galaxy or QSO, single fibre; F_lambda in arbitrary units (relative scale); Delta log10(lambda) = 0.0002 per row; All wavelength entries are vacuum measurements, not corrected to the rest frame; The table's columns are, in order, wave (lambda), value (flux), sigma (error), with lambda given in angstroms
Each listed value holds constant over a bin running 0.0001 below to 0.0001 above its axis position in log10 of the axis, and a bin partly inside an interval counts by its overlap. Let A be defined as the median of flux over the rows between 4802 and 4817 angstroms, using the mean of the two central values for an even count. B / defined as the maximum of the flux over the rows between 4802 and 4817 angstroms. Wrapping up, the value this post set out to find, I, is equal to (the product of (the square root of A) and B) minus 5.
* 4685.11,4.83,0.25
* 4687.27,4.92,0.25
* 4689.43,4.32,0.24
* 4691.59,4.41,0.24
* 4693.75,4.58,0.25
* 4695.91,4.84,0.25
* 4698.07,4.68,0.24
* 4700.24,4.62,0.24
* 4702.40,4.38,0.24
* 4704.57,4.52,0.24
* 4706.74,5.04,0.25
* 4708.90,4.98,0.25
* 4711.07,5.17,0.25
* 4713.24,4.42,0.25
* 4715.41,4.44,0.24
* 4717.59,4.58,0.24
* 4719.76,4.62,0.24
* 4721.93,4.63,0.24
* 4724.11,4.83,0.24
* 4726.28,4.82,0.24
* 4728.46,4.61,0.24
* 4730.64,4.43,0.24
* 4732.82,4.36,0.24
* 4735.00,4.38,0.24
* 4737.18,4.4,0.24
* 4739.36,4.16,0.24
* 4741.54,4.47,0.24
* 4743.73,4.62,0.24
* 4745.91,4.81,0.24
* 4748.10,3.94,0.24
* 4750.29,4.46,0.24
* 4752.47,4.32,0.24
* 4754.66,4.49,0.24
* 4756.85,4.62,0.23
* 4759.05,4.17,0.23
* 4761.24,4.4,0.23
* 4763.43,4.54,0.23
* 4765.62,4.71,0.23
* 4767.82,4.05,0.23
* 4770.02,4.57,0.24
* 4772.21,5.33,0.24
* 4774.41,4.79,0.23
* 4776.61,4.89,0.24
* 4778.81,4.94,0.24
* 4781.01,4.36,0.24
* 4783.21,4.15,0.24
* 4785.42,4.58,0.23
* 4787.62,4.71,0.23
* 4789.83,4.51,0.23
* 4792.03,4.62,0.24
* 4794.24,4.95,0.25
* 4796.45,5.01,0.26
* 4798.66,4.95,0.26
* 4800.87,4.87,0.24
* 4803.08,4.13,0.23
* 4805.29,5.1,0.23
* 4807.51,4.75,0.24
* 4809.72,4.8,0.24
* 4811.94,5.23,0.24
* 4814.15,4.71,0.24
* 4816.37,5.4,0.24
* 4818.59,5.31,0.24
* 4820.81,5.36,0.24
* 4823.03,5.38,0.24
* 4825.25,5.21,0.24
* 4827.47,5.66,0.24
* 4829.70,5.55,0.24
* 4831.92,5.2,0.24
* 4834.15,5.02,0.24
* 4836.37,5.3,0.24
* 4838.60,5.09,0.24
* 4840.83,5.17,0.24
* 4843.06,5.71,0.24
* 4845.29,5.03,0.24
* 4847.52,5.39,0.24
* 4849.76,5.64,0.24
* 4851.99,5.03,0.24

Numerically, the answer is 6.8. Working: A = 4.80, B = 5.4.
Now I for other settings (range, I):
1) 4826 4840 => 8.0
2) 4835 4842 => 7.1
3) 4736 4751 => 5.2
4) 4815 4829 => 8.1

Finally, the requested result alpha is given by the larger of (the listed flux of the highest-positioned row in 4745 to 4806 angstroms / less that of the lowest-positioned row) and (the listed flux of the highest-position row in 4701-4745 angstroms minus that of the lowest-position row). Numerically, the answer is 0.3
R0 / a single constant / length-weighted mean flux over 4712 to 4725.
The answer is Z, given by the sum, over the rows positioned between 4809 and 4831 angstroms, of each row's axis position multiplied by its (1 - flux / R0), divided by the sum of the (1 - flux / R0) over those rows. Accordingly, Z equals 4821.7 angstroms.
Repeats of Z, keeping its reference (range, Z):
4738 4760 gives 4749.5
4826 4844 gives 4835.0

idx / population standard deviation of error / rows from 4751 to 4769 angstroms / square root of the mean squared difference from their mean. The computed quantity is 0.004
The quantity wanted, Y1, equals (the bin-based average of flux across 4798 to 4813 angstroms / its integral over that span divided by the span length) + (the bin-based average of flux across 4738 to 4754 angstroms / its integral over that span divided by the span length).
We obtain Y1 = 9.23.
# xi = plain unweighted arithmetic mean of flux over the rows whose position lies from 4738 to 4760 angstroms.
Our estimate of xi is 4.4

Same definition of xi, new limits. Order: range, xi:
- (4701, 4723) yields 4.7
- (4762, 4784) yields 4.6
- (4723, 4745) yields 4.5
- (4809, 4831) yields 5.3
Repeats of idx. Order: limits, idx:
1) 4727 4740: 0.000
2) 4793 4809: 0.012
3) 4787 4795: 0.008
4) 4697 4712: 0.005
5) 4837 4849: 0.000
